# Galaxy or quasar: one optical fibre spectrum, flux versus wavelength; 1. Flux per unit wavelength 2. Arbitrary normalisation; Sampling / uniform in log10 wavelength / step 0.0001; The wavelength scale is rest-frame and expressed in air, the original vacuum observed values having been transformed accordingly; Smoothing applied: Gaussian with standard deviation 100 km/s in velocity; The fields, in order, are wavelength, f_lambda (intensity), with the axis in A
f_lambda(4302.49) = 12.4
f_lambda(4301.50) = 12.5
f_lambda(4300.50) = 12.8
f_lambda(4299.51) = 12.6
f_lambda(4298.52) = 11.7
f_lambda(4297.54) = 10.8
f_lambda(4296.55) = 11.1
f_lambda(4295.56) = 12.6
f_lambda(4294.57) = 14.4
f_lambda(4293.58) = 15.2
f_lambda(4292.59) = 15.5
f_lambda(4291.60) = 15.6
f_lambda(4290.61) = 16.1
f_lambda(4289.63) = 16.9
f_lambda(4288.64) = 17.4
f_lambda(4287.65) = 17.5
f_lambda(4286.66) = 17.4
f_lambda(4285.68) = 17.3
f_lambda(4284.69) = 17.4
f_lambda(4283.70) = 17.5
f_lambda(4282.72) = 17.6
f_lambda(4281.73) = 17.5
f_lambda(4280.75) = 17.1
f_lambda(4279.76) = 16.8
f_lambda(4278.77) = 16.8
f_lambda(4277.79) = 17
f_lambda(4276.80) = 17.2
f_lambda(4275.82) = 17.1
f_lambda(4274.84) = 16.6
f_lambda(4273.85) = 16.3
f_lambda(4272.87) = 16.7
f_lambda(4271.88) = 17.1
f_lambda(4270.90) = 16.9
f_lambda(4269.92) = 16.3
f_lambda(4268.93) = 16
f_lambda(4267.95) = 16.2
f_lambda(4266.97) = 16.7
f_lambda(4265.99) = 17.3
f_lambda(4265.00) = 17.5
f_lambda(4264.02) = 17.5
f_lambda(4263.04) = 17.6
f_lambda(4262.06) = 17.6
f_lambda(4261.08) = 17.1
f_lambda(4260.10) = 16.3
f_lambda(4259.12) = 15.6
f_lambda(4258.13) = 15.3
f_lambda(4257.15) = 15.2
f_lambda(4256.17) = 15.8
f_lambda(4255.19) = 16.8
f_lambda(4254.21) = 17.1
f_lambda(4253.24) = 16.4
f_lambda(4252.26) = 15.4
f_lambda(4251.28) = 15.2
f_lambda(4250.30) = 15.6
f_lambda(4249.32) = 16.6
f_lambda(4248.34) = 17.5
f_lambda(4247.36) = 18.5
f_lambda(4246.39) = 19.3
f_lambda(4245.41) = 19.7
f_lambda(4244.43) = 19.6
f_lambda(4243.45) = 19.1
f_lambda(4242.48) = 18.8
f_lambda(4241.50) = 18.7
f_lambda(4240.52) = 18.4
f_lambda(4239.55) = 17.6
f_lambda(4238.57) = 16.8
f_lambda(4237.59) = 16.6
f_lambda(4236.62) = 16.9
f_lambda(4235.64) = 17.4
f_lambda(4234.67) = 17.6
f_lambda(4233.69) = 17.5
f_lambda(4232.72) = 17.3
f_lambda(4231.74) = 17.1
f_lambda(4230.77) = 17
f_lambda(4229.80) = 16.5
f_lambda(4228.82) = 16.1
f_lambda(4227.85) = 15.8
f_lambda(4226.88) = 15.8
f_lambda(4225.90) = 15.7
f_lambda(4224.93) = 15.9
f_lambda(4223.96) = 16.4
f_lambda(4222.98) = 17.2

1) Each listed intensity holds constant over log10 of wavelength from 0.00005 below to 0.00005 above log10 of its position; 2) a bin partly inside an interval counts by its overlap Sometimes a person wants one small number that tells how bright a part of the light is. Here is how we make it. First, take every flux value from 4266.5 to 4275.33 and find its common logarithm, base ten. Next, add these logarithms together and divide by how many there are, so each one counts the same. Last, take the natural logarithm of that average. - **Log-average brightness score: 0.197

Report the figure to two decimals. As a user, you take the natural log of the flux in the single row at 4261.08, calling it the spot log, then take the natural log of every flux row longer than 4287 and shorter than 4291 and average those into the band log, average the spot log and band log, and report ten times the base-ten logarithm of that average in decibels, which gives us 4.53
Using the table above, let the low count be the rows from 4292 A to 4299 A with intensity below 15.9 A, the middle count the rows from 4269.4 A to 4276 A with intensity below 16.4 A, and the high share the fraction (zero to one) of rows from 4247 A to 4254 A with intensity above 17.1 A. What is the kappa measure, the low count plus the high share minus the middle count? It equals 5.3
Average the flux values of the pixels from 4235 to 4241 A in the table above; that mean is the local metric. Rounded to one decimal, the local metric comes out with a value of 17.3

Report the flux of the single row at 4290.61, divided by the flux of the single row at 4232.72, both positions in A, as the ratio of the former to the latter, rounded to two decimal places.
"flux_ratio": 0.93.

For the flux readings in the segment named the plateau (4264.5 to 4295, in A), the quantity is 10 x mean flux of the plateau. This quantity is 167.4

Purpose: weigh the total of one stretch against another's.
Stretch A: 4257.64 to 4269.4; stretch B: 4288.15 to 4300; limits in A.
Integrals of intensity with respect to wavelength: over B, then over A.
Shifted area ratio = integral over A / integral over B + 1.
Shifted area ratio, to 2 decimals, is 2.17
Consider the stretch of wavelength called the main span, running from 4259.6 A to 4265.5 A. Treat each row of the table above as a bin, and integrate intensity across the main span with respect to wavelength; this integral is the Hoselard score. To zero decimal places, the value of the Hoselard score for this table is 102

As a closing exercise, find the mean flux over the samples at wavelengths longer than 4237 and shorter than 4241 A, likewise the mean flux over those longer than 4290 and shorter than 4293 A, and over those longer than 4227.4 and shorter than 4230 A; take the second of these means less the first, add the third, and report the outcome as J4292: 14.5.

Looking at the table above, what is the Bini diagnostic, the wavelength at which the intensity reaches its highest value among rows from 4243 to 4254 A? 4245.41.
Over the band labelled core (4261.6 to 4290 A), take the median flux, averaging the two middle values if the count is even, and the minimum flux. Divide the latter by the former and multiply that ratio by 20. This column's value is 18.7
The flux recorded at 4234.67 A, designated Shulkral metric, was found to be 17.6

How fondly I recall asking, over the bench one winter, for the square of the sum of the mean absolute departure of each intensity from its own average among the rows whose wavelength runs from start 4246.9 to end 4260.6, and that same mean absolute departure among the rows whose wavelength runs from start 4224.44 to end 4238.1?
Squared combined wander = 1.94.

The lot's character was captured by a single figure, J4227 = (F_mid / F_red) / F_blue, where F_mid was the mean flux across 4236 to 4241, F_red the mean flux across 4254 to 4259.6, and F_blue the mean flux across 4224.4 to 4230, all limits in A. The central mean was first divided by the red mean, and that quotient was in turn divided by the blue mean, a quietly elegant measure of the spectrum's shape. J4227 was 0.068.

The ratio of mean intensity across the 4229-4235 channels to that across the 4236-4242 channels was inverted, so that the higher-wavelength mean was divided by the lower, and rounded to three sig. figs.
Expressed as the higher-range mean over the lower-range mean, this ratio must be 1.02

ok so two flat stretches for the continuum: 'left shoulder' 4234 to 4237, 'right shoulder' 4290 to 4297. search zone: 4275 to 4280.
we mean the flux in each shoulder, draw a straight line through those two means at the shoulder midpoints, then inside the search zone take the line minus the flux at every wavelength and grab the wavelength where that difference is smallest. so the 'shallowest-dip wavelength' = 4276.80 A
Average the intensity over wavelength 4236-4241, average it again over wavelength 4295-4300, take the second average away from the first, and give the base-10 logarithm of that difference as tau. 0.7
